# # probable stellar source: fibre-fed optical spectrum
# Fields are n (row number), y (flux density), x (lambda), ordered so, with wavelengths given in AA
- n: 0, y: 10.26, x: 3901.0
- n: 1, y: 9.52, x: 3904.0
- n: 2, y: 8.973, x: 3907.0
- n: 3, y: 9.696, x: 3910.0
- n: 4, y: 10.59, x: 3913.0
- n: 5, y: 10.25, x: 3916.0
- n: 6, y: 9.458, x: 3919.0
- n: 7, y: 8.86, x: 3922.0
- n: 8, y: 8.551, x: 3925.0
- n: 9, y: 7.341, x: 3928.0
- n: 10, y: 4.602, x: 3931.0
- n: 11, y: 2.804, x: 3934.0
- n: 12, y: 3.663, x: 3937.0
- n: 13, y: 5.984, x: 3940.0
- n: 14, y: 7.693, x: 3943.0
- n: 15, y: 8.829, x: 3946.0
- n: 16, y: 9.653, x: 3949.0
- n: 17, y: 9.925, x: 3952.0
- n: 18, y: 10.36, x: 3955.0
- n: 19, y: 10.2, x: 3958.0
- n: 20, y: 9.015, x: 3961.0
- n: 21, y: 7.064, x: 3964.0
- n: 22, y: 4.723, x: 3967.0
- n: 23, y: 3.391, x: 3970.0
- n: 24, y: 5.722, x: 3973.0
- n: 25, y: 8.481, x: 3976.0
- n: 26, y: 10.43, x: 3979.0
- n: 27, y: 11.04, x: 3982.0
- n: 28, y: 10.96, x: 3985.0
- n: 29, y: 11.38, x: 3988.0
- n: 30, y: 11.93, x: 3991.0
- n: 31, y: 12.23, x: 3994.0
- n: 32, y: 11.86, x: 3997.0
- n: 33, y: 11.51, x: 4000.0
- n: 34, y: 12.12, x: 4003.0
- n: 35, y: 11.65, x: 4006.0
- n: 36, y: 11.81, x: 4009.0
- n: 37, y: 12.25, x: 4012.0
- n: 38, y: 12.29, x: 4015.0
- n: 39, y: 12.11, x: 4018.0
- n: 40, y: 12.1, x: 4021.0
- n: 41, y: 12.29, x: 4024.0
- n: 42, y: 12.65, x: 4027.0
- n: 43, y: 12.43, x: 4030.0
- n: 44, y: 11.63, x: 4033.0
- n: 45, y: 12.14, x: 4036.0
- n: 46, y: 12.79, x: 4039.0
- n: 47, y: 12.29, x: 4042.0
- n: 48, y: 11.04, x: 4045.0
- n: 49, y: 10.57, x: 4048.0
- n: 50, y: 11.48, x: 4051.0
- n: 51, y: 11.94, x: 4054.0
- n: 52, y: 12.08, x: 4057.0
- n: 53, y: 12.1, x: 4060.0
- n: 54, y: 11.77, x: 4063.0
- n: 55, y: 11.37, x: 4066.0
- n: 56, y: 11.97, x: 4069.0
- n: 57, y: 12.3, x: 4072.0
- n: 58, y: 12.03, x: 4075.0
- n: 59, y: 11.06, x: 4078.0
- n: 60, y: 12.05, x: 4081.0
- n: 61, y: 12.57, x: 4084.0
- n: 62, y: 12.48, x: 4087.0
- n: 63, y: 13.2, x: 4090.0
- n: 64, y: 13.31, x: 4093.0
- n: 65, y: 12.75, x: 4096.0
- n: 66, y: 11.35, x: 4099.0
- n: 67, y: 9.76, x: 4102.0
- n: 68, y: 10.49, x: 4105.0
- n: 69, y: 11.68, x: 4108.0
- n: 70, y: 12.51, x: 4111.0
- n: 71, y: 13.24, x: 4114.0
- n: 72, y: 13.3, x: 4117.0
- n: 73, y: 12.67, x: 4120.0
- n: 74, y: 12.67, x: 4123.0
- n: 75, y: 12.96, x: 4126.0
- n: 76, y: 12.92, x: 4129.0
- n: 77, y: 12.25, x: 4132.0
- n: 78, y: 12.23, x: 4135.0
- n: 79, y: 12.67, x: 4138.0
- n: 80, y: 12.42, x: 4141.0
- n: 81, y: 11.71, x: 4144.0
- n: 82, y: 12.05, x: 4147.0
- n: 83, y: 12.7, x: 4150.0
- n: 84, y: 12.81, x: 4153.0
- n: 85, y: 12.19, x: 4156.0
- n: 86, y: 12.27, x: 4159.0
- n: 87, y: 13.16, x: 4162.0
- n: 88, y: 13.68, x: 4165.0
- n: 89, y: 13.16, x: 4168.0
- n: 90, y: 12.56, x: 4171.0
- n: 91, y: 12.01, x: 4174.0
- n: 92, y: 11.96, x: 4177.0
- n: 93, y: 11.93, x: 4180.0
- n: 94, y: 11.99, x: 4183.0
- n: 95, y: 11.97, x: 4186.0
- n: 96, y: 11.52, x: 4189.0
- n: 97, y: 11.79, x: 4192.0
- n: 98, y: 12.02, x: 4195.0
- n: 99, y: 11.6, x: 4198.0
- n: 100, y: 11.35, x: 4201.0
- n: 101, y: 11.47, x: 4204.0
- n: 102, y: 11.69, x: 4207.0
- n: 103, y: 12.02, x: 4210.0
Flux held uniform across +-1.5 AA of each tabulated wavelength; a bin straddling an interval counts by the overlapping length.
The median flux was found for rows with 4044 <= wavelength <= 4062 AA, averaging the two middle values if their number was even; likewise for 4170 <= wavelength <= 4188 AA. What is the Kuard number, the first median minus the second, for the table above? -0.27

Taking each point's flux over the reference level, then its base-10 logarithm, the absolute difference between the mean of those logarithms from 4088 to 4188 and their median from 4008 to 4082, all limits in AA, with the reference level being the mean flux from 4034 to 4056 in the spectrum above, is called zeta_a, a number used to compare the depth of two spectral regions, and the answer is 0.010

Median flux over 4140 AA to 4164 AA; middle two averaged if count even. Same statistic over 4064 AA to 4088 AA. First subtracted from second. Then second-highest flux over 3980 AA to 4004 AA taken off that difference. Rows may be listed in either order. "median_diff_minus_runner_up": -12.4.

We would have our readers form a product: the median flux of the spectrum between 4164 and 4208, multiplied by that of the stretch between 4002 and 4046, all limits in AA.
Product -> 145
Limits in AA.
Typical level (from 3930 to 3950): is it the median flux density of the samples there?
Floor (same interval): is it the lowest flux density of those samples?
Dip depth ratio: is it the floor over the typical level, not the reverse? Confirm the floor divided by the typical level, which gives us 0.47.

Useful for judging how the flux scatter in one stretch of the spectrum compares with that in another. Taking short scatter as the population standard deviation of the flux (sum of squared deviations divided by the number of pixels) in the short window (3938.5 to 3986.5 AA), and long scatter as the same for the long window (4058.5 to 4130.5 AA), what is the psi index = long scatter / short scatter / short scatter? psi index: 0.17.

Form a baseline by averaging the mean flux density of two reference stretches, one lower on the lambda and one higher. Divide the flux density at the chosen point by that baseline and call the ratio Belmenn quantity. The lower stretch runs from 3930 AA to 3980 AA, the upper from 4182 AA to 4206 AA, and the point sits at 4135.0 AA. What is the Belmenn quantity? 1.29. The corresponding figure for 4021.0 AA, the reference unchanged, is 1.28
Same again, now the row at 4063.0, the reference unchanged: 1.24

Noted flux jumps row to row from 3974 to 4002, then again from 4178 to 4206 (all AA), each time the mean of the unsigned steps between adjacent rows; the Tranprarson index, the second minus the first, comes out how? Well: -0.35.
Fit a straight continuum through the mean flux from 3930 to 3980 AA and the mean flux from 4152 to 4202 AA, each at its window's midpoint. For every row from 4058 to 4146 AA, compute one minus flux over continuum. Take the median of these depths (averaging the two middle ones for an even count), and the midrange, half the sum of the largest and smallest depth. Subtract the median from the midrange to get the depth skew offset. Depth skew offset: 0.062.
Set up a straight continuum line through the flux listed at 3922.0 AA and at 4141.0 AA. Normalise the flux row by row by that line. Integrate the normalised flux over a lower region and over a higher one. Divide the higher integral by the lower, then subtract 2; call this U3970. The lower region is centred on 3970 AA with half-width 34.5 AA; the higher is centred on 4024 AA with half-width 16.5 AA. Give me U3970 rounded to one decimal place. -1.4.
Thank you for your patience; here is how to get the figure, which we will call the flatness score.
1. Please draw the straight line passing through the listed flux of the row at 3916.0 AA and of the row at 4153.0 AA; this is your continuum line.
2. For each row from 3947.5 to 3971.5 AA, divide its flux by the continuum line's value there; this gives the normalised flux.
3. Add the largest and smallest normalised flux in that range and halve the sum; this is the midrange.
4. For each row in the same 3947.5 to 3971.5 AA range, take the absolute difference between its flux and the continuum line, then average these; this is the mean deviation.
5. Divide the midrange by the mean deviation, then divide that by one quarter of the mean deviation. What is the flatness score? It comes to 0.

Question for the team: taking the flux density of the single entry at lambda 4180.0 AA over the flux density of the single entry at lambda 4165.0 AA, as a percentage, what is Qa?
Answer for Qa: 87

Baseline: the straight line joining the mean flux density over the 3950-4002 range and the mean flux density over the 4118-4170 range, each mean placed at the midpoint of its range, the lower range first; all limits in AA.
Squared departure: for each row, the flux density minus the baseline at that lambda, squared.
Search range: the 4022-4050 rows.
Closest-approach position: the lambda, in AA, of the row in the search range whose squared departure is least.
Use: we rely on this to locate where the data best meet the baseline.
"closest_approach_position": 4048.0 AA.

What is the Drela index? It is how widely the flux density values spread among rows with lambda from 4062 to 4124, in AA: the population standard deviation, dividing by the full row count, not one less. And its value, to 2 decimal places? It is 0.92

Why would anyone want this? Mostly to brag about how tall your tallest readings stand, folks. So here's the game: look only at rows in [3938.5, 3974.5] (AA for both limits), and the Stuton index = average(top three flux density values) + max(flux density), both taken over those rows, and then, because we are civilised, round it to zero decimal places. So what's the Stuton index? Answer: 21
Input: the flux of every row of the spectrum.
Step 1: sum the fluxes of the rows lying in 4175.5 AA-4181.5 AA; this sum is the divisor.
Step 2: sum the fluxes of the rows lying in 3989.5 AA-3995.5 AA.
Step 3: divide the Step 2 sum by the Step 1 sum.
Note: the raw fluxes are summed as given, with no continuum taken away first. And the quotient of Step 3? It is 1.01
